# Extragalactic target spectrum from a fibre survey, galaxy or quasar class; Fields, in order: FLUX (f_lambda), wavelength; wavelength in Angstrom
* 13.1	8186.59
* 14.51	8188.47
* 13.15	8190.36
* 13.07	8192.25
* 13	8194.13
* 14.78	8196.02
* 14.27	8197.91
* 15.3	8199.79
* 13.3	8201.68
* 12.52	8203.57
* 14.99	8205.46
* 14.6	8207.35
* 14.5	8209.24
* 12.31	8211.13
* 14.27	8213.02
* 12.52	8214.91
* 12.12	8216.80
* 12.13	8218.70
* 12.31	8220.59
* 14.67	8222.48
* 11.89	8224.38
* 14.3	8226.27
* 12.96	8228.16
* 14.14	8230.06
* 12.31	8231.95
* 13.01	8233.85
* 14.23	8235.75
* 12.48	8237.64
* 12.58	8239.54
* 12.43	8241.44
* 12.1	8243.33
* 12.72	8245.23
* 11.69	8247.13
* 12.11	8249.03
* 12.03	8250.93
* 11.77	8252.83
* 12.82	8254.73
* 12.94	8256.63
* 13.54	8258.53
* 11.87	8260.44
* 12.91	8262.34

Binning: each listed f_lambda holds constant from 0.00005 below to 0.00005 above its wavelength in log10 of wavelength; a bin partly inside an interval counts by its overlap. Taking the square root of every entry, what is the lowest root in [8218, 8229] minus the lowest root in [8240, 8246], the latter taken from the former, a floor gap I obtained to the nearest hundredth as -0.03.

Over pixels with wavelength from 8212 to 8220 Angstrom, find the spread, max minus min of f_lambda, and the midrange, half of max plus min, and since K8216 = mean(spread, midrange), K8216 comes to 7.7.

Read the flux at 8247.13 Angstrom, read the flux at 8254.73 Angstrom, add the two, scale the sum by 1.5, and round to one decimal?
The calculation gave 36.8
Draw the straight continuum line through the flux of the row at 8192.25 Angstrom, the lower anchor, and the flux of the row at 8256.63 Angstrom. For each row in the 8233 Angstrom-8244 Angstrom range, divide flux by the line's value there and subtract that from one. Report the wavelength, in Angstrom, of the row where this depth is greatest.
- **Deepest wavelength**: 8243.33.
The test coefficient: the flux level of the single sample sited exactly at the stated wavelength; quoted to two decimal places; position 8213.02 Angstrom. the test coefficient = 14.27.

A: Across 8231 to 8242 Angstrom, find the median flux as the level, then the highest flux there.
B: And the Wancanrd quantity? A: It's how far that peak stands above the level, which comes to 1.7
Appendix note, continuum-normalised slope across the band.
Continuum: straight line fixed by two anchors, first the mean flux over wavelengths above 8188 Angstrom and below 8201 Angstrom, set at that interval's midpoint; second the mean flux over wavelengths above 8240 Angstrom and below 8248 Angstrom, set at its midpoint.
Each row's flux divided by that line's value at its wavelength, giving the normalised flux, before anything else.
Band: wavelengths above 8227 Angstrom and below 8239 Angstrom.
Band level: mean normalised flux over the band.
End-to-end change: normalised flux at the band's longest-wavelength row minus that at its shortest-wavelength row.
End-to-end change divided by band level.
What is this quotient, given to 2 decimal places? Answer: -0.01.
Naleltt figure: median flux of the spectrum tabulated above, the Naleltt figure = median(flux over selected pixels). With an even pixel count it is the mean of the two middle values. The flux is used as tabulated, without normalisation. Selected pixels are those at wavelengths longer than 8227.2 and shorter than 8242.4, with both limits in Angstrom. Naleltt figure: 12.8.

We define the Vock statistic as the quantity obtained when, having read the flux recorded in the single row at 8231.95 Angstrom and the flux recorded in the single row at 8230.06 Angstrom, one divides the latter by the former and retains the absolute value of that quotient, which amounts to 1.15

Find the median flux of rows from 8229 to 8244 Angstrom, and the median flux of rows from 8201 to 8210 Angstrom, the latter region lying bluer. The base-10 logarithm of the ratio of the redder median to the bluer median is -0.06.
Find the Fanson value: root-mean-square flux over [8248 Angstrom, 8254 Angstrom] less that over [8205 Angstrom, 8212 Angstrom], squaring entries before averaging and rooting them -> -2.2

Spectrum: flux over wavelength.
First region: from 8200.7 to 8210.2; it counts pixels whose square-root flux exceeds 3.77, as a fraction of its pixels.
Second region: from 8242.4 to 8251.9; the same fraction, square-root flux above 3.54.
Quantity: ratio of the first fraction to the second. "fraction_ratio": 3.0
